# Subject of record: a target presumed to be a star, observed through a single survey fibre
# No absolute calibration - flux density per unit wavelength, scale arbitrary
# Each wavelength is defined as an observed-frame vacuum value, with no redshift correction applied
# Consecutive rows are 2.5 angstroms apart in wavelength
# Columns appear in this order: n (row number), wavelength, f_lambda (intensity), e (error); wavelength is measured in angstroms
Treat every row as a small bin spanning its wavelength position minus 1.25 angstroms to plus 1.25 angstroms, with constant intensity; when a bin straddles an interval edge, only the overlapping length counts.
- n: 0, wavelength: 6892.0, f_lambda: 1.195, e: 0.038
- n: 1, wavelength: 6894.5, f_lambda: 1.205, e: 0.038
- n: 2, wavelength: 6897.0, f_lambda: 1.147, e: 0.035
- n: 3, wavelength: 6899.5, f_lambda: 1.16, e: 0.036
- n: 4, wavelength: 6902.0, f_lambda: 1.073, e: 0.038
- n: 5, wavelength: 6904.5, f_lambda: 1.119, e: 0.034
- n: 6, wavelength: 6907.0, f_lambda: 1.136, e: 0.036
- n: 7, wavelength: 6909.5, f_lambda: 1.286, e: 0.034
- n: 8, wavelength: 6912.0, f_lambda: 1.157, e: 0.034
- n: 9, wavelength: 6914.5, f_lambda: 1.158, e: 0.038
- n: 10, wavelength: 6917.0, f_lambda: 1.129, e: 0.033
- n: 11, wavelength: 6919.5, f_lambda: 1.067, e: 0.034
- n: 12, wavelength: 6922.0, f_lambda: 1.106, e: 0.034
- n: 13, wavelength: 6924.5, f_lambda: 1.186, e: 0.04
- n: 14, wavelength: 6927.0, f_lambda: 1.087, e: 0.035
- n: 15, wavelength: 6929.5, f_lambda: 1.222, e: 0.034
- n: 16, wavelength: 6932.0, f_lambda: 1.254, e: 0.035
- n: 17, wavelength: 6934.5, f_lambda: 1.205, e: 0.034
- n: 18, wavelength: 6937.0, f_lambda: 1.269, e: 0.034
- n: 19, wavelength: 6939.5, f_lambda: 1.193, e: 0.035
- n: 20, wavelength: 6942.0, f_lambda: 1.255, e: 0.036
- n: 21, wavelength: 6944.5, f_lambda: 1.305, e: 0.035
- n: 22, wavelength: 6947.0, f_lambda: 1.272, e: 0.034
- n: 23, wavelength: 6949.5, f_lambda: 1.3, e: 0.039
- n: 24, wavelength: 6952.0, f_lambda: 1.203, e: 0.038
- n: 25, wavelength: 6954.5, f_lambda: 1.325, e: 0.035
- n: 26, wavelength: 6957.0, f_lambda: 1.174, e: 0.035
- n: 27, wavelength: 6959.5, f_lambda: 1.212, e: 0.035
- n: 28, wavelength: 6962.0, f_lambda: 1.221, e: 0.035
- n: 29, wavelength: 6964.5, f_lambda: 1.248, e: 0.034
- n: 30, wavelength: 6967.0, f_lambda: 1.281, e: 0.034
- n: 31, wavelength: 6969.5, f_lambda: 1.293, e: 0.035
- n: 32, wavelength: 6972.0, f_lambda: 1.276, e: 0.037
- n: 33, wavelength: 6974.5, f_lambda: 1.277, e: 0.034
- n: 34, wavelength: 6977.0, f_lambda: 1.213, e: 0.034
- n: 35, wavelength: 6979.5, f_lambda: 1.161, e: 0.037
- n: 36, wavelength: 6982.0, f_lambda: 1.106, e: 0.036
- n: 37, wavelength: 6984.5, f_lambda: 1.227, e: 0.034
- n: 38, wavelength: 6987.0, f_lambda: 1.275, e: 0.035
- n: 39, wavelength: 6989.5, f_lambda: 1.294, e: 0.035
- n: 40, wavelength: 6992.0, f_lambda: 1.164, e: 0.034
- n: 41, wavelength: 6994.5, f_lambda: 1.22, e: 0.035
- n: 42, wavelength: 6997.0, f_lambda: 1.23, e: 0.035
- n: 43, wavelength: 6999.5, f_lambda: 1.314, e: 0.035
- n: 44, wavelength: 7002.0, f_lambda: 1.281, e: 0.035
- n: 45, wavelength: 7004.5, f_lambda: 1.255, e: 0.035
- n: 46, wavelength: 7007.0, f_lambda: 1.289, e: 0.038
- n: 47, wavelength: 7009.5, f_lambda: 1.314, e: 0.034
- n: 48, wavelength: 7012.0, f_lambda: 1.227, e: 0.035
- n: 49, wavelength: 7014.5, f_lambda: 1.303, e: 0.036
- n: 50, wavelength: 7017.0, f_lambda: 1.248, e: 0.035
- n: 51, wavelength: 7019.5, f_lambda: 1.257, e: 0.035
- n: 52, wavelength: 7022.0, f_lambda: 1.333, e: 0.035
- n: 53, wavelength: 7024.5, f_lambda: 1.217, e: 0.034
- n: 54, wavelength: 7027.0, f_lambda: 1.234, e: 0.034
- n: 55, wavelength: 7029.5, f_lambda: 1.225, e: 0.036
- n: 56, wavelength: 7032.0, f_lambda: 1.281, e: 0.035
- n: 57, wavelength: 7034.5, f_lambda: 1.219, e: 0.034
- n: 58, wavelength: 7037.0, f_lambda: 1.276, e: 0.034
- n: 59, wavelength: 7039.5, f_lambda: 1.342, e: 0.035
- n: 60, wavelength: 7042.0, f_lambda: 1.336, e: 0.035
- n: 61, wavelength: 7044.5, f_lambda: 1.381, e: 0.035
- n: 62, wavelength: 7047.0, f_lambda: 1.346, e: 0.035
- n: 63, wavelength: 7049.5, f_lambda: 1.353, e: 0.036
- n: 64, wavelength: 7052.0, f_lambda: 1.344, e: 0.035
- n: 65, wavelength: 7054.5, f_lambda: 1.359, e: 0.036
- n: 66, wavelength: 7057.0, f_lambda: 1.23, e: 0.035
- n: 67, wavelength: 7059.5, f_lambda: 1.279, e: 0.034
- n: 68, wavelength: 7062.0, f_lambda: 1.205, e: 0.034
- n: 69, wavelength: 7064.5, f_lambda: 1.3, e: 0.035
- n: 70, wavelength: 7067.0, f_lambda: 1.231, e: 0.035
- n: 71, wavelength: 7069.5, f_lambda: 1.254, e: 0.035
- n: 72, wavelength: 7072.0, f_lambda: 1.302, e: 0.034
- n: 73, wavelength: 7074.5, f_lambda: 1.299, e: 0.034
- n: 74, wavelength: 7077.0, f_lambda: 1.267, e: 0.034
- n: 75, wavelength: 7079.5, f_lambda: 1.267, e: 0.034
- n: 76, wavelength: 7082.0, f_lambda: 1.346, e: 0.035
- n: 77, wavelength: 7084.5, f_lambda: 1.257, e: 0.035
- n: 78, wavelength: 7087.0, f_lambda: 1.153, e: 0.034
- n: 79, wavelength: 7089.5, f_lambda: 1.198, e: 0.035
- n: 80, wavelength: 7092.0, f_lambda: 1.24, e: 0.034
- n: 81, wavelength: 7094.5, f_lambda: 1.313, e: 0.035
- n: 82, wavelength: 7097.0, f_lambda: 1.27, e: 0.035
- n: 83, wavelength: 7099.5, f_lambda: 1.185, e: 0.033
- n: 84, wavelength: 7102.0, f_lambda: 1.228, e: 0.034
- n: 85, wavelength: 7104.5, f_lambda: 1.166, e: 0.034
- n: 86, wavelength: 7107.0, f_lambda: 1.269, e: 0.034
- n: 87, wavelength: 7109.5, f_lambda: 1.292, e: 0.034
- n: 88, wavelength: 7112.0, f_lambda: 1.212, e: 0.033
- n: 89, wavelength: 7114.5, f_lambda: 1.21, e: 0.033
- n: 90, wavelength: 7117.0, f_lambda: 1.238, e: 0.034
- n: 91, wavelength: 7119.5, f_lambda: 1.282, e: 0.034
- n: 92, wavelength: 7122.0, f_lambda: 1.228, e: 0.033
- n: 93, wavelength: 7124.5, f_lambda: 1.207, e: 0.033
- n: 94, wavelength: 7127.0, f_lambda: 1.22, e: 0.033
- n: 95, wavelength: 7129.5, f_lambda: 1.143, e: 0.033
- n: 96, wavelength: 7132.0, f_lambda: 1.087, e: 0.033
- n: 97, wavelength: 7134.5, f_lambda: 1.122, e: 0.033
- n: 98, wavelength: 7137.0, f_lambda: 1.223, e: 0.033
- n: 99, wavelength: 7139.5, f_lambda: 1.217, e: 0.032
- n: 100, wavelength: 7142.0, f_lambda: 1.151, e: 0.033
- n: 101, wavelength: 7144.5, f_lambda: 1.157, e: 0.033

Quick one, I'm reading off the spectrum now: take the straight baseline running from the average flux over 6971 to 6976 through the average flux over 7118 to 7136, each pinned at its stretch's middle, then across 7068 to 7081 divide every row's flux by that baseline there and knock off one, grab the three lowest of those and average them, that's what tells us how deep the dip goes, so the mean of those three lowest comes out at 0.04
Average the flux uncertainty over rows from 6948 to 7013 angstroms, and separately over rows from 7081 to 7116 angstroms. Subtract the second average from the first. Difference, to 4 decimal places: 0.0012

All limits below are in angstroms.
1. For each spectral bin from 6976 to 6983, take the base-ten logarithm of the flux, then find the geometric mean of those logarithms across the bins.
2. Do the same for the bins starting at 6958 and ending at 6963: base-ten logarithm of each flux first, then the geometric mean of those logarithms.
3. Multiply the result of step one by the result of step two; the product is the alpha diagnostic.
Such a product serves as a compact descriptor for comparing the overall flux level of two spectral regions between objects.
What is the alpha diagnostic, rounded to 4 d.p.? 0.0053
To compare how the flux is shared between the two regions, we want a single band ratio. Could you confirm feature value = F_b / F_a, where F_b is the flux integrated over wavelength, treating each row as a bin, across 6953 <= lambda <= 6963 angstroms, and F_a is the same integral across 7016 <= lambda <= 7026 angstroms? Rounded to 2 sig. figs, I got 0.98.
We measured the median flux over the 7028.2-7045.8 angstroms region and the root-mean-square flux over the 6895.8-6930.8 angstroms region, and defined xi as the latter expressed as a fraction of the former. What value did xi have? 0.90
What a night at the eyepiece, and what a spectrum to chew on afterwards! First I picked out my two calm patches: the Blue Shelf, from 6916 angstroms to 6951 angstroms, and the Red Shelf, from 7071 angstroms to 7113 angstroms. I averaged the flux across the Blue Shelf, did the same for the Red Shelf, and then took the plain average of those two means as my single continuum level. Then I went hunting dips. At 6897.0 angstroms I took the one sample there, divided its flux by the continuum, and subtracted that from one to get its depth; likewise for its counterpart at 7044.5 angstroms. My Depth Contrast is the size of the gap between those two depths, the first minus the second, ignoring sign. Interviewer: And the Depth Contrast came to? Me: 0.19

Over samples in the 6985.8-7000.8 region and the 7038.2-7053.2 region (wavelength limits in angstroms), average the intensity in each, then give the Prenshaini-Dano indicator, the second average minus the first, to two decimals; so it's 0.10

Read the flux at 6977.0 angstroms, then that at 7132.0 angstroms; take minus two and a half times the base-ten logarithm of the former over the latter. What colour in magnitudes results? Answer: -0.12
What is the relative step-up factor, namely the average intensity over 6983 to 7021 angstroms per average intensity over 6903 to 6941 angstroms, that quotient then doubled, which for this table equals 2.15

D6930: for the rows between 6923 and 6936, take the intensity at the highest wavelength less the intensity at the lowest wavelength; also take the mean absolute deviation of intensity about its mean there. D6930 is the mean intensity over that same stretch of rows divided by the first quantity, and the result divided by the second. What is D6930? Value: 1443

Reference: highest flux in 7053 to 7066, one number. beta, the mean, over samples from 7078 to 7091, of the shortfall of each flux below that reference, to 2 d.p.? 0.11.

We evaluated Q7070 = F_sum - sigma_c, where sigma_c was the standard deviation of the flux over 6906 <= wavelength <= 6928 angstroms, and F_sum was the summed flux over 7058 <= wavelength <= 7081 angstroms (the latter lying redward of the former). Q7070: 11.34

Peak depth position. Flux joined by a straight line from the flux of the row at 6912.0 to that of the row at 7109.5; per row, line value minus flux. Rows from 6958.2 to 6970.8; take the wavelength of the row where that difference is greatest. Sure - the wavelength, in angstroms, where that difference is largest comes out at 6959.5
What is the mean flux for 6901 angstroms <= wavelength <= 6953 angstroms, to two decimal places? 1.19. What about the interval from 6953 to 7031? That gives 1.25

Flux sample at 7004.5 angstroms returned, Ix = 1.255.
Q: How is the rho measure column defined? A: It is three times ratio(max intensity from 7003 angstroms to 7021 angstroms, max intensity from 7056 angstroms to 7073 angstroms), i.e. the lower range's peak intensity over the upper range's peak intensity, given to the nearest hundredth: 3.03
